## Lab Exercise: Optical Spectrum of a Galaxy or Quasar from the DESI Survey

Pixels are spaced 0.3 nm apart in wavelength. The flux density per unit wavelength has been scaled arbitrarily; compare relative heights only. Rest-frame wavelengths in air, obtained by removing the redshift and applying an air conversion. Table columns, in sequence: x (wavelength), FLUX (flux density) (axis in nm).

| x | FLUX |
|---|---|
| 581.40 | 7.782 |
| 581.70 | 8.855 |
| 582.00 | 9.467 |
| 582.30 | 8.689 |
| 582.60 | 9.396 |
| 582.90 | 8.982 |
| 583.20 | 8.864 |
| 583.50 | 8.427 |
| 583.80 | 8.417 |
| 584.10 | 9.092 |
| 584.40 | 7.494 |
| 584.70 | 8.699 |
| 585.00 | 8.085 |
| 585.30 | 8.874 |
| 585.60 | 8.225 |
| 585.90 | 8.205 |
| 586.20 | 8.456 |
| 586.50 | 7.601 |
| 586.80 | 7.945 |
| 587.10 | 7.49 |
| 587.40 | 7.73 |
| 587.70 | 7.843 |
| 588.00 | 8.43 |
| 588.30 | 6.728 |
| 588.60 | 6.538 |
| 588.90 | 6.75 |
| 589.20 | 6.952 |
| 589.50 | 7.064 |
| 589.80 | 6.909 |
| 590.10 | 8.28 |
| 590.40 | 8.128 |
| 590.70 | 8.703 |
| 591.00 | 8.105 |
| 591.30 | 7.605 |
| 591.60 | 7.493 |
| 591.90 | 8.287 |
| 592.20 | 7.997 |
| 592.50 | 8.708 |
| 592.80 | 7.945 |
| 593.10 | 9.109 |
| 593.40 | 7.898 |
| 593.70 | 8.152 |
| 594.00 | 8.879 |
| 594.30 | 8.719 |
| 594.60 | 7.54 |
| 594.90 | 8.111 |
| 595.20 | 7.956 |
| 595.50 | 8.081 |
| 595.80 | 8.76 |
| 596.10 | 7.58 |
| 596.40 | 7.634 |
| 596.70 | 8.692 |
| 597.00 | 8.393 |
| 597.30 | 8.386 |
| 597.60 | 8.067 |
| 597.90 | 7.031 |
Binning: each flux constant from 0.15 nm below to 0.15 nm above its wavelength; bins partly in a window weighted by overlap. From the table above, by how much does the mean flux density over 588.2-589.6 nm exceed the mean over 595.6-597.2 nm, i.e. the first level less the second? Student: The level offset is -1.4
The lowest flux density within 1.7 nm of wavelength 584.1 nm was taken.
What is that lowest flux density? 7.494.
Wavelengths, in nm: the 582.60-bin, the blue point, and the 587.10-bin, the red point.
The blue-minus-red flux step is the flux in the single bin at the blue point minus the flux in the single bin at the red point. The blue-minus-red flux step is 1.9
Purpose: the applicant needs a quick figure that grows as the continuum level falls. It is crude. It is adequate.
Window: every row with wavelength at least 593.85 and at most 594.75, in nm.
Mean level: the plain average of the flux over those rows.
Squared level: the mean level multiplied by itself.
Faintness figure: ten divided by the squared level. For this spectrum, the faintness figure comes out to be 0.142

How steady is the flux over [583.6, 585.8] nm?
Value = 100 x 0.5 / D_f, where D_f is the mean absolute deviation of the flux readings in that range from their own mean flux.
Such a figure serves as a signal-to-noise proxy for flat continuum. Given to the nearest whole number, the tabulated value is 122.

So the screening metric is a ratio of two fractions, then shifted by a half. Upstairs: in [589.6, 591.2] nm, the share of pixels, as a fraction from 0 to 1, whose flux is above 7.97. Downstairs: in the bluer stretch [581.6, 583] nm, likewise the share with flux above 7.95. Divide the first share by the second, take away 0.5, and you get 0.3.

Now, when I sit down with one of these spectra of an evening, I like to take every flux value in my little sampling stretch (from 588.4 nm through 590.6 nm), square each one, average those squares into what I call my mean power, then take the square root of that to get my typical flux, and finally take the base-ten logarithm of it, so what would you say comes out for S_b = 0.861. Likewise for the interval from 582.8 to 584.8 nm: 0.934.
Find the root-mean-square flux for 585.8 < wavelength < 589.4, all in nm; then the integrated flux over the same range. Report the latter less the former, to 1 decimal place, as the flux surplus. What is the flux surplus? 19.6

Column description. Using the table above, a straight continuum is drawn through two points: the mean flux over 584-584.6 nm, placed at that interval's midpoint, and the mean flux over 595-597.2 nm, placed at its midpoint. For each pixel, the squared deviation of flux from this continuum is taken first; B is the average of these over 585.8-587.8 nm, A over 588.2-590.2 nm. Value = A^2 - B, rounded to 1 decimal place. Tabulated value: 2.8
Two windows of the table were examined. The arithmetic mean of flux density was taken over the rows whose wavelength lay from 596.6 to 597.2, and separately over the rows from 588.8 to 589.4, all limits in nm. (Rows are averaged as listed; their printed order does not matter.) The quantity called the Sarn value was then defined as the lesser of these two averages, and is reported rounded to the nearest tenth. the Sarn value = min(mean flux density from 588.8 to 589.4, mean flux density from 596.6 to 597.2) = 6.9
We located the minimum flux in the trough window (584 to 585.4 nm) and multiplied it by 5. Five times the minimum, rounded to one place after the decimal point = 37.5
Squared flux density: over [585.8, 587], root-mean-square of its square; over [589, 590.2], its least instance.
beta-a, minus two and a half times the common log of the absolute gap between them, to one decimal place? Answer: -3.1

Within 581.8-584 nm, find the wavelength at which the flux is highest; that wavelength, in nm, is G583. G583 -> 582.00 nm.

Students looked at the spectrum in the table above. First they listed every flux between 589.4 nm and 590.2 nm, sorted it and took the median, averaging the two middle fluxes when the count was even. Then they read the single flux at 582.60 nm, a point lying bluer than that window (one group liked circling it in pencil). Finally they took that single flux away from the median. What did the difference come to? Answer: -2.3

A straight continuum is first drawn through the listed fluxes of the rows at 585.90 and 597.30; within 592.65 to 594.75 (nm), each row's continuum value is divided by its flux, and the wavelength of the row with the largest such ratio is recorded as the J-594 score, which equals 594.60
